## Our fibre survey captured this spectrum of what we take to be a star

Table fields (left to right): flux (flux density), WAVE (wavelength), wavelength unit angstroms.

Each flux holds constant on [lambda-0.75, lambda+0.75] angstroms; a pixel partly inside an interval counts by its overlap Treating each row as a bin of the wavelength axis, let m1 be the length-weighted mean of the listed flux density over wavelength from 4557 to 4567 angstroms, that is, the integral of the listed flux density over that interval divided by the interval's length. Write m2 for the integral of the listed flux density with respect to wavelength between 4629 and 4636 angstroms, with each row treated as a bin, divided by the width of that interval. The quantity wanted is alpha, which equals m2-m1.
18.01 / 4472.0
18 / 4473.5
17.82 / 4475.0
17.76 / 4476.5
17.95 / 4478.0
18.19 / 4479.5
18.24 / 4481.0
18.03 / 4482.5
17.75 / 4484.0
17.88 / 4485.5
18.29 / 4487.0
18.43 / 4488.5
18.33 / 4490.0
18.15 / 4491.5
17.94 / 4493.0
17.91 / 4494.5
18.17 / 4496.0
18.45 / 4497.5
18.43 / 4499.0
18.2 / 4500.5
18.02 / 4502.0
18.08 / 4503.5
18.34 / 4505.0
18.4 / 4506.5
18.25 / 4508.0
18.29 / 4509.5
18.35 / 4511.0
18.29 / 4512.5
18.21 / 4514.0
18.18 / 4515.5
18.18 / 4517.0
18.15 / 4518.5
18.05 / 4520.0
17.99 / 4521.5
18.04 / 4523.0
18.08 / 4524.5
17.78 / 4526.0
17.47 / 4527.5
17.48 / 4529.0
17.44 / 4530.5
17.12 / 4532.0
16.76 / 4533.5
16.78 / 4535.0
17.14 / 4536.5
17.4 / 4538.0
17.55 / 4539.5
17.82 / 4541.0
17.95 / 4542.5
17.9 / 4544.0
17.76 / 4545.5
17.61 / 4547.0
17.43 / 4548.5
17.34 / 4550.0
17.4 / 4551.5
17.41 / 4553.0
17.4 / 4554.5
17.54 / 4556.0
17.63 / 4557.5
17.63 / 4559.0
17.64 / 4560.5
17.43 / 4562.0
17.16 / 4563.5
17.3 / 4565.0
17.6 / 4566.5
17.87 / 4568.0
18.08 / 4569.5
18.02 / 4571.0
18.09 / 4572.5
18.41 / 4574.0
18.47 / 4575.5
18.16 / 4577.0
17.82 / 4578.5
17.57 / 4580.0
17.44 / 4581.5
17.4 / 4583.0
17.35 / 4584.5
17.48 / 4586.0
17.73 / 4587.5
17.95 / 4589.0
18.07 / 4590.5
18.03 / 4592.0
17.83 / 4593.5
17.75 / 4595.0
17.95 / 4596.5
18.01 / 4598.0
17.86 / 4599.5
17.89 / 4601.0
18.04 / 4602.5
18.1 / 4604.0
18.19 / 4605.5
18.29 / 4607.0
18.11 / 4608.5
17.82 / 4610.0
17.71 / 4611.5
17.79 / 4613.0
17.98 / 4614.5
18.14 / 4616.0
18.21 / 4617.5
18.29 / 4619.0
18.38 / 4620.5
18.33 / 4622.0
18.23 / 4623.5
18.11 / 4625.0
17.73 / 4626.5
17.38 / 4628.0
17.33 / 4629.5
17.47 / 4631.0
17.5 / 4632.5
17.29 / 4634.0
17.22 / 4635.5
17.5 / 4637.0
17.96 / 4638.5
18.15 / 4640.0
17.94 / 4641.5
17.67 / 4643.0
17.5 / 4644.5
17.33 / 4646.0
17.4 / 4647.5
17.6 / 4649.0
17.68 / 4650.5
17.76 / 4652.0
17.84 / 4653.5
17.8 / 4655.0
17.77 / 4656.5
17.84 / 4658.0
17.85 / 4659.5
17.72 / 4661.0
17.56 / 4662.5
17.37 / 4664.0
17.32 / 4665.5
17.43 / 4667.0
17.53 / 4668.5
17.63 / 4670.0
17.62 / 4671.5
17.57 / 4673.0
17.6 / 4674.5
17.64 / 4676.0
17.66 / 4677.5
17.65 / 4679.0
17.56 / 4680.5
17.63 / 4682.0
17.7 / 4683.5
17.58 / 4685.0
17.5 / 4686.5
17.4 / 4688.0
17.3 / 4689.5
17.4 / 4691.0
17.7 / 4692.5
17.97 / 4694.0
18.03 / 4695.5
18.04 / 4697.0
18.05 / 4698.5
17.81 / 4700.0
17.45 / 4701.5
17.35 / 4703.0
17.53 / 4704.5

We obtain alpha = -0.1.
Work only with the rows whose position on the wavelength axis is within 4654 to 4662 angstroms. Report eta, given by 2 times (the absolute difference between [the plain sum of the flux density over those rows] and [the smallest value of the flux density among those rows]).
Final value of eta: 143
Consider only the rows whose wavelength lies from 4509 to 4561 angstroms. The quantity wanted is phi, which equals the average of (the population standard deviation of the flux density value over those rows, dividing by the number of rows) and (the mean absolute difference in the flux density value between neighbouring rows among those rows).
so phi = 0.262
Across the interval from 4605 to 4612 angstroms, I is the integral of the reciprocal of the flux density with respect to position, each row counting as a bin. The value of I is 0.388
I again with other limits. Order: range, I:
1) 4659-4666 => 0.399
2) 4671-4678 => 0.397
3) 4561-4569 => 0.457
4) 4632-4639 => 0.401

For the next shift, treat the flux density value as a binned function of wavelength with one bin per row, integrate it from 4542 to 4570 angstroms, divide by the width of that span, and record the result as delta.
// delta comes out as 17.58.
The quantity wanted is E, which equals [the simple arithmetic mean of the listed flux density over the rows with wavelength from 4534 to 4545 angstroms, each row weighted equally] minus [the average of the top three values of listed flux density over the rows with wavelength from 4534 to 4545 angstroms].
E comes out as -0.38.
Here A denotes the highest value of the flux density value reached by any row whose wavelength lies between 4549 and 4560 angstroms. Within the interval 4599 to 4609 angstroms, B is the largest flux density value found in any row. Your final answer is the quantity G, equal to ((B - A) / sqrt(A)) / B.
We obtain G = 0.009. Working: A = 17.63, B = 18.29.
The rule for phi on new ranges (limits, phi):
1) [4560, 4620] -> 0.234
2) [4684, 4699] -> 0.200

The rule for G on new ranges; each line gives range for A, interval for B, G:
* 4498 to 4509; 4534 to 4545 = -0.006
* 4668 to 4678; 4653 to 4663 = 0.003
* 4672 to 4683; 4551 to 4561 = 0.000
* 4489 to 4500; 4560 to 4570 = -0.005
